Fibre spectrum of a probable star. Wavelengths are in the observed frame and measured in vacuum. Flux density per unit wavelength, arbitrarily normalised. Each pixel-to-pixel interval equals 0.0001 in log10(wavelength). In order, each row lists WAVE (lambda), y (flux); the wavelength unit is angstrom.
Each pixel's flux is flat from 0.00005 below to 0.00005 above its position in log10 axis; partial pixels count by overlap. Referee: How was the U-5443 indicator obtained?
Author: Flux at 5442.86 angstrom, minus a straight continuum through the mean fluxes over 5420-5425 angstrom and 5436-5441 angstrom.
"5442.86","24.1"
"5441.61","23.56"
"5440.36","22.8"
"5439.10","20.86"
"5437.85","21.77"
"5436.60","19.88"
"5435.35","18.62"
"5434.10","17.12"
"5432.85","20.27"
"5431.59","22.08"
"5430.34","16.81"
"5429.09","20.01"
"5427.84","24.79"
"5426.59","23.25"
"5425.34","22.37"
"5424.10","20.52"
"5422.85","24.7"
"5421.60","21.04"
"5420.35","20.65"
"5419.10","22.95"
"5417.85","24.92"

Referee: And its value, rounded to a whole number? 3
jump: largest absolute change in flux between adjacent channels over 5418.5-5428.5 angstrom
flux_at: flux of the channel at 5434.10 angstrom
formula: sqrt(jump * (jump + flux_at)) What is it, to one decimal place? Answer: 9.4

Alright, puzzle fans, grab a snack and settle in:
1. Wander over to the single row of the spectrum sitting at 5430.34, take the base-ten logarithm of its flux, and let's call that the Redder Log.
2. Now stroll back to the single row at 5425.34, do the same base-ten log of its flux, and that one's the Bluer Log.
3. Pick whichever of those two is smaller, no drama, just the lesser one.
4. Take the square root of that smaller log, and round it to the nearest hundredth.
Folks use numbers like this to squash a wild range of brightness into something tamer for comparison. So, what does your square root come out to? 1.11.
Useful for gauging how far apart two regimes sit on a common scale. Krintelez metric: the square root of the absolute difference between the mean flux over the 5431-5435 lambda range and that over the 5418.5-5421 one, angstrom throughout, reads 1.4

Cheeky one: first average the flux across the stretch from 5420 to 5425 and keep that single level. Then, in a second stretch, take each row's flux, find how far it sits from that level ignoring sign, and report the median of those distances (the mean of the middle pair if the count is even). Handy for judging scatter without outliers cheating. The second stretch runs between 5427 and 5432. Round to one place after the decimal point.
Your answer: 2.4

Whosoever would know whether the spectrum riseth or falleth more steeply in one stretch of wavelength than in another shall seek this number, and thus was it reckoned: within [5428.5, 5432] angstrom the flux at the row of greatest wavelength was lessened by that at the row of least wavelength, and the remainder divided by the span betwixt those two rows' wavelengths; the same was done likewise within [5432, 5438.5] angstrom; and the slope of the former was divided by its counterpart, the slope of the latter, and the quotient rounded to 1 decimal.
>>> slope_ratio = 2.8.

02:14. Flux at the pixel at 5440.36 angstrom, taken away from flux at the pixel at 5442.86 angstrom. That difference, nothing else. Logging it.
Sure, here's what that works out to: 1.3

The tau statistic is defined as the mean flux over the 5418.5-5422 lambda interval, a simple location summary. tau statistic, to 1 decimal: 21.5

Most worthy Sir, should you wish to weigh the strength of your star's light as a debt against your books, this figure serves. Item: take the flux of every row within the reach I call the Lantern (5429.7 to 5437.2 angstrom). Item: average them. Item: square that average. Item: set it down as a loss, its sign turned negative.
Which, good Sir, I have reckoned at -366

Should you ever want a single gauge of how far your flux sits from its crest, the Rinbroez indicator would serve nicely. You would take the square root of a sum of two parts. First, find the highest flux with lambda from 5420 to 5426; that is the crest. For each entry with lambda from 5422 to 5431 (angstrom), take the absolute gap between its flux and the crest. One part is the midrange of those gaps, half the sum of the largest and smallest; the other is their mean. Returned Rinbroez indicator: 2.6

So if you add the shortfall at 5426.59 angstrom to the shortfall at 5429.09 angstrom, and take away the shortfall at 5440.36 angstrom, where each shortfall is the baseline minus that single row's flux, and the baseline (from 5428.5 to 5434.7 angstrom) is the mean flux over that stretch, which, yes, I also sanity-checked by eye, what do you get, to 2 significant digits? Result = -1.2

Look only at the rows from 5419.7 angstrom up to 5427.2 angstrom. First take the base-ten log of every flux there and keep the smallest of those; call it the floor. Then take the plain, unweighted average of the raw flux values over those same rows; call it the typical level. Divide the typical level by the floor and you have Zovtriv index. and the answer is 16.8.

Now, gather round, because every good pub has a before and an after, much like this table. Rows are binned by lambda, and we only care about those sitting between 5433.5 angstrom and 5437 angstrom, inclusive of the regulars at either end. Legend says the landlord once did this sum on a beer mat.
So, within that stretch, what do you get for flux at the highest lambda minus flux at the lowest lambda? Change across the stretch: 2.76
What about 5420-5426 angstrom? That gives 1.72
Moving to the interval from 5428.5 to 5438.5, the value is 1.76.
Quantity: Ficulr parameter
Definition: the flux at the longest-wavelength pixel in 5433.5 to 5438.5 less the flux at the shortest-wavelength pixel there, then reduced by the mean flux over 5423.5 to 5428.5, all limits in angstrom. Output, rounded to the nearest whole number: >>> -18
